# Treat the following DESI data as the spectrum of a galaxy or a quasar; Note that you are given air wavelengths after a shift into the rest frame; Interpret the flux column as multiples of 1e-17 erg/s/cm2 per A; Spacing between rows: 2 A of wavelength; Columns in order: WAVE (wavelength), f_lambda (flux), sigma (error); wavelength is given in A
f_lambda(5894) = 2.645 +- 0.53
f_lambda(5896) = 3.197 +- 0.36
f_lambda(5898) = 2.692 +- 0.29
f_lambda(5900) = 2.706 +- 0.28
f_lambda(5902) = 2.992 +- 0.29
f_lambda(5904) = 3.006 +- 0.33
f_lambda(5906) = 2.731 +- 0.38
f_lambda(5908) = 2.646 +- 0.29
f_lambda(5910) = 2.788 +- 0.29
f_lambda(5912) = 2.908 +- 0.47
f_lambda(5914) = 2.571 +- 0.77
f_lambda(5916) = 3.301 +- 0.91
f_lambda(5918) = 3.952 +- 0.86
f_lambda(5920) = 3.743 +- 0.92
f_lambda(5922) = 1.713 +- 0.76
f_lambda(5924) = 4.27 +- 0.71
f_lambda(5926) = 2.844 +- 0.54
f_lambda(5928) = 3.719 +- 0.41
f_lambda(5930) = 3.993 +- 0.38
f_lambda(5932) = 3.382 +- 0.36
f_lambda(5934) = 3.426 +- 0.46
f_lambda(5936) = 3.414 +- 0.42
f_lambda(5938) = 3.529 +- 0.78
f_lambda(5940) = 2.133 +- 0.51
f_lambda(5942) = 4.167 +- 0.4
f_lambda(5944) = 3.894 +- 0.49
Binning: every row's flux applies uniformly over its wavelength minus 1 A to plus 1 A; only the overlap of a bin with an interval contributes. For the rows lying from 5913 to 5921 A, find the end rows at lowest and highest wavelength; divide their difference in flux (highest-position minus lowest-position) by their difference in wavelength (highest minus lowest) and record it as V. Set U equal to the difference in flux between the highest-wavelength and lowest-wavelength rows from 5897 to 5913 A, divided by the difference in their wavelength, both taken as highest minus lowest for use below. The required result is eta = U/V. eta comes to 0.1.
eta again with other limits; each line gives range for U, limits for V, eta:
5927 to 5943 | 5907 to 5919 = 0.2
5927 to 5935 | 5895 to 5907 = 1.0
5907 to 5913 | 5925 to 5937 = 1.1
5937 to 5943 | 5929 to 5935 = -1.1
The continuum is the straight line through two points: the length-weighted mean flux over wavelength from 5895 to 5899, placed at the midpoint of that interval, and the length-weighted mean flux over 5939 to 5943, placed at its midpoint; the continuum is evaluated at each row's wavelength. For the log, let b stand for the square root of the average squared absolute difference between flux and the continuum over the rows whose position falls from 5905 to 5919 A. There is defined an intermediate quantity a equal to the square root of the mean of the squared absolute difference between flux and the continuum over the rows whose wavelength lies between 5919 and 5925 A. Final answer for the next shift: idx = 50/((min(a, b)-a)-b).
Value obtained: -45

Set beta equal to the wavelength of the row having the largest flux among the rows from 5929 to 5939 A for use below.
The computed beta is 5930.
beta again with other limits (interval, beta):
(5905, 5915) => 5912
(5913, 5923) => 5918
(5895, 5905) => 5896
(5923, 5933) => 5924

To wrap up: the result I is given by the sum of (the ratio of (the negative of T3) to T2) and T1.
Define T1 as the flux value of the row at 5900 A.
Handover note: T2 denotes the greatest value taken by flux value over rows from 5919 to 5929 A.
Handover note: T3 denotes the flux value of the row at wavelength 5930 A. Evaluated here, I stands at 1.77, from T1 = 2.706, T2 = 4.27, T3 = 3.993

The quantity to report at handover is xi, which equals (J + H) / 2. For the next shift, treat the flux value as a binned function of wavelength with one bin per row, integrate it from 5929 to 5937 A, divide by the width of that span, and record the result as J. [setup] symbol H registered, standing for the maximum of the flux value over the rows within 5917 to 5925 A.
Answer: 3.9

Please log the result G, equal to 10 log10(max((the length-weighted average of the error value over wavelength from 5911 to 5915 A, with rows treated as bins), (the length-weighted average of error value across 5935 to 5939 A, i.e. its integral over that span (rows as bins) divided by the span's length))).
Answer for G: -2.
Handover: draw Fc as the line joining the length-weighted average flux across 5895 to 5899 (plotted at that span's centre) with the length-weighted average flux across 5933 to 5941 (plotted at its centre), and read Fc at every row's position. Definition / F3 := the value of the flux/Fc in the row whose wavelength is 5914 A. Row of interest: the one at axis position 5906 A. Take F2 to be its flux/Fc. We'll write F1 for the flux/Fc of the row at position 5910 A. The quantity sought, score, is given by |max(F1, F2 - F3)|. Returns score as 0.93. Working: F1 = 0.93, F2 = 0.91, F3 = 0.85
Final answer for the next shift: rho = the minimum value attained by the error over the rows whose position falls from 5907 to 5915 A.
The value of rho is 0.290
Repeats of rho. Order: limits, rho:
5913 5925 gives 0.710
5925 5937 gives 0.360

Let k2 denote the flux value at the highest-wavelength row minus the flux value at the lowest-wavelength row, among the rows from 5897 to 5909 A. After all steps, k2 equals 0.0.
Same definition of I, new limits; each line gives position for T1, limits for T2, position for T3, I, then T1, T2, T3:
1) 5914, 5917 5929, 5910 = 1.92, 2.571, 4.27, 2.788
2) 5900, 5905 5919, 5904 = 1.95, 2.706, 3.952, 3.006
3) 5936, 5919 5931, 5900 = 2.78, 3.414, 4.27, 2.706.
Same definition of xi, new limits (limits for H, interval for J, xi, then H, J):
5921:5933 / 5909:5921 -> 3.7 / 4.27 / 3.2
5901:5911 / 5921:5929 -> 3.1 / 3.006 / 3.1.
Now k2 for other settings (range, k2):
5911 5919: 1.0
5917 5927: -1.1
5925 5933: 0.5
